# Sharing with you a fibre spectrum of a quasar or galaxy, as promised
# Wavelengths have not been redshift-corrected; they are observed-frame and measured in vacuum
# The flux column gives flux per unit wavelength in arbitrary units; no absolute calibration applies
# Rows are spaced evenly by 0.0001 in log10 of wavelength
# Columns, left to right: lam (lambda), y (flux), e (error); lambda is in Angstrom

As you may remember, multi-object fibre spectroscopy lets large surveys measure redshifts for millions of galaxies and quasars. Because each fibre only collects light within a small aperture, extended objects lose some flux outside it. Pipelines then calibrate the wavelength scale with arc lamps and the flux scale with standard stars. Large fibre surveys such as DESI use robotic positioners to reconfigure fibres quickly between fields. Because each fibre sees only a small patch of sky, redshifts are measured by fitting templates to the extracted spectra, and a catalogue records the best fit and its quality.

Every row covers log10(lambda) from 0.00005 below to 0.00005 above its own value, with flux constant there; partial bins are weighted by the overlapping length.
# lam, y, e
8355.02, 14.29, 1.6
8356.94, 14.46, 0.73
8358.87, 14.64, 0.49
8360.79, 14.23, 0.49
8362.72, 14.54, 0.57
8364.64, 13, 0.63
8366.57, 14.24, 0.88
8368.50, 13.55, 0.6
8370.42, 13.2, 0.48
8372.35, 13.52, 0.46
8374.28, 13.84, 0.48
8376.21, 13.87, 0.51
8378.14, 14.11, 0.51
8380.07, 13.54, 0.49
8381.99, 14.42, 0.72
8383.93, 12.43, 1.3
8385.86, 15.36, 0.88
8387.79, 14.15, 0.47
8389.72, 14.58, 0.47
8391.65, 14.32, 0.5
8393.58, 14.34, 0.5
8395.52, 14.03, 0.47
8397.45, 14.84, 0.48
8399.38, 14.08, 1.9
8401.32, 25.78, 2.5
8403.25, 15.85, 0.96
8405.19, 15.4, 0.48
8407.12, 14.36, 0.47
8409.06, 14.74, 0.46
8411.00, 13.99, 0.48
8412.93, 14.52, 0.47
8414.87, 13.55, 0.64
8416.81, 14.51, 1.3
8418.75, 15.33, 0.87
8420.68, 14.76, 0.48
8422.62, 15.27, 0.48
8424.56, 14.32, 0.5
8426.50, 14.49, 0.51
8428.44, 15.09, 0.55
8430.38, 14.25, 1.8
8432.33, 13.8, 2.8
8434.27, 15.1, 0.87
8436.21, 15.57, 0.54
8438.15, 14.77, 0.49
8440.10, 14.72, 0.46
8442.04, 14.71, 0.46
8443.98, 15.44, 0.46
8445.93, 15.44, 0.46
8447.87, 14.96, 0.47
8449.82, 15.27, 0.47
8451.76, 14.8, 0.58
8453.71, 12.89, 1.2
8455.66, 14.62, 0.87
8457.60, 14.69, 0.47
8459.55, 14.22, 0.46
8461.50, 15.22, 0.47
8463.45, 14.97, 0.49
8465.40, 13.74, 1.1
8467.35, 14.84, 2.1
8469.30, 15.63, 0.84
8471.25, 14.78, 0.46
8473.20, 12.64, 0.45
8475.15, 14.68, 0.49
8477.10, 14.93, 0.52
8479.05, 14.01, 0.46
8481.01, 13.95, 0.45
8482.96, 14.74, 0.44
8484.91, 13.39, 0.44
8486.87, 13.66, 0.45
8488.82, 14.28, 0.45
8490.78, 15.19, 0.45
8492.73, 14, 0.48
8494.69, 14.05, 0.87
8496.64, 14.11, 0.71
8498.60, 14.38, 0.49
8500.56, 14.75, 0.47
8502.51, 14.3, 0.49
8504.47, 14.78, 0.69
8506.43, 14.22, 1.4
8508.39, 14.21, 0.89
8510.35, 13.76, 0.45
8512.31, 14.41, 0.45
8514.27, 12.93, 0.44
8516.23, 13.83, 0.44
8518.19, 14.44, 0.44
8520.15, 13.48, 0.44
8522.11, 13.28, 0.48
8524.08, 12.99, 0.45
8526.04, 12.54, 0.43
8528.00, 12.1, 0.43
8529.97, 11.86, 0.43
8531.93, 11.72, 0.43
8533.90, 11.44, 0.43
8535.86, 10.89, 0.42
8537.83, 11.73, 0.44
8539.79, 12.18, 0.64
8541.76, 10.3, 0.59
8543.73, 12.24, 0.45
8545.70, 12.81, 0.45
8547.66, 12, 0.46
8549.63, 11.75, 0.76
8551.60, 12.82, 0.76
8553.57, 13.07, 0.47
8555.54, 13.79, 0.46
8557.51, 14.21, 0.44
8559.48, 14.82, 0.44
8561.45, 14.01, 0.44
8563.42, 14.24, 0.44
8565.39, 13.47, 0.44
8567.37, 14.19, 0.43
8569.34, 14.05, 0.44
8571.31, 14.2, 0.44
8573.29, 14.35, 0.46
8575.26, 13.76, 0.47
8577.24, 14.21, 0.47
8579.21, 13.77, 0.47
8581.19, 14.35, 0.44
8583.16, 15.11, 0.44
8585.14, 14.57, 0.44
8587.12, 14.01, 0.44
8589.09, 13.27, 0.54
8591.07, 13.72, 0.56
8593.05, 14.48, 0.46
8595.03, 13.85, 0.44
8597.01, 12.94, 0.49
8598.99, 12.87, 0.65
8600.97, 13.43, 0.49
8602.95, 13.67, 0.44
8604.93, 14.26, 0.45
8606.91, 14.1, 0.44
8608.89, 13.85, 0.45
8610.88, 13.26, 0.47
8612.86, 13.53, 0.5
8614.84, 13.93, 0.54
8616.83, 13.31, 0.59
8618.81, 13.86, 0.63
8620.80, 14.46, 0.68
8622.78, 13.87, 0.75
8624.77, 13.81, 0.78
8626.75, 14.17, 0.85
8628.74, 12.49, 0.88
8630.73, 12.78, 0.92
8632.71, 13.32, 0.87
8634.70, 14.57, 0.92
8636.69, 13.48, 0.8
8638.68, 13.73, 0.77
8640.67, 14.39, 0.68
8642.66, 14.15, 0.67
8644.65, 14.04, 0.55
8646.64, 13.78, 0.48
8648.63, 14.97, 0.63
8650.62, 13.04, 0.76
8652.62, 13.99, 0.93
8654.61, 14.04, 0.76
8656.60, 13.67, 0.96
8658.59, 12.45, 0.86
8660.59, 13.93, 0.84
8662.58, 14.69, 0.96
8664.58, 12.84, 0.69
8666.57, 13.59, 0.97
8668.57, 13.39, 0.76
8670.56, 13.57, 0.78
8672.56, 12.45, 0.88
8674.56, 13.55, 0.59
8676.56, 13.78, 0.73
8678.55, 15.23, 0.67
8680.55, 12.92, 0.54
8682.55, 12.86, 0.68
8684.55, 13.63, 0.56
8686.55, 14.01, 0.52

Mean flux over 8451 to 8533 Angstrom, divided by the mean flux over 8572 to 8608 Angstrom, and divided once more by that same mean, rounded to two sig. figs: 0.072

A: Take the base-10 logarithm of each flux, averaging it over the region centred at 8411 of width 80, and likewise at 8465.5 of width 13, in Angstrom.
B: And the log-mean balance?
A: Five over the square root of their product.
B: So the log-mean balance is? 4.28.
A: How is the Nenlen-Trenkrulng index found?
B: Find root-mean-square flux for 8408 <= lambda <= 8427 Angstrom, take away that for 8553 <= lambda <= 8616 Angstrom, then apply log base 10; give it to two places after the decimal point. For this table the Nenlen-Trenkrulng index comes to -0.20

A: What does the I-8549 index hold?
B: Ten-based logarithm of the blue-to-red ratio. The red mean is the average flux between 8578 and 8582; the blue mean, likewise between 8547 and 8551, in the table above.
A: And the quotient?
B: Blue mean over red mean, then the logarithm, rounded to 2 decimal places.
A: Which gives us -0.07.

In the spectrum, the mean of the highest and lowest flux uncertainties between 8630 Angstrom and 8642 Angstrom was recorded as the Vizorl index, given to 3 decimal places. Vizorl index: 0.800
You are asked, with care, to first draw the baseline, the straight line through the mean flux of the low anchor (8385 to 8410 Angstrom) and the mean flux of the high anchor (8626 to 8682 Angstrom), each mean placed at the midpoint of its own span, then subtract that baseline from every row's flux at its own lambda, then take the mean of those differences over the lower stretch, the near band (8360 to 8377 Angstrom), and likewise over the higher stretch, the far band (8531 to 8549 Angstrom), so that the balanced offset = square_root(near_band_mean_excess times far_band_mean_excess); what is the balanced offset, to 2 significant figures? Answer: 2.3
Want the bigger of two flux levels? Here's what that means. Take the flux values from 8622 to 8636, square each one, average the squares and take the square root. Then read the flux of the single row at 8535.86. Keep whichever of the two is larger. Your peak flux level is 13.6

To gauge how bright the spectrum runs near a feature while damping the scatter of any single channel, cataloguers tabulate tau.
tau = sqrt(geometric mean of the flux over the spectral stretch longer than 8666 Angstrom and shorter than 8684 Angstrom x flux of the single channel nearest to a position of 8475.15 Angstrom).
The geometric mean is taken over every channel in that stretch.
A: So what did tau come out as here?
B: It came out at 14.1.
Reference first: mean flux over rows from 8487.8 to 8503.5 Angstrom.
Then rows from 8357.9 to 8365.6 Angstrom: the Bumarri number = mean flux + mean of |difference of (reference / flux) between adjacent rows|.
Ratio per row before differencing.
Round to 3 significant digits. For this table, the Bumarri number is 14.2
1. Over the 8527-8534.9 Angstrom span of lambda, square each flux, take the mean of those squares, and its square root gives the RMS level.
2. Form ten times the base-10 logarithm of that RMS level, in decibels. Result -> 10.7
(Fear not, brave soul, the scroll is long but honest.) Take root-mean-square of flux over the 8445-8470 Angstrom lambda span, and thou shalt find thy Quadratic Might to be 14.7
